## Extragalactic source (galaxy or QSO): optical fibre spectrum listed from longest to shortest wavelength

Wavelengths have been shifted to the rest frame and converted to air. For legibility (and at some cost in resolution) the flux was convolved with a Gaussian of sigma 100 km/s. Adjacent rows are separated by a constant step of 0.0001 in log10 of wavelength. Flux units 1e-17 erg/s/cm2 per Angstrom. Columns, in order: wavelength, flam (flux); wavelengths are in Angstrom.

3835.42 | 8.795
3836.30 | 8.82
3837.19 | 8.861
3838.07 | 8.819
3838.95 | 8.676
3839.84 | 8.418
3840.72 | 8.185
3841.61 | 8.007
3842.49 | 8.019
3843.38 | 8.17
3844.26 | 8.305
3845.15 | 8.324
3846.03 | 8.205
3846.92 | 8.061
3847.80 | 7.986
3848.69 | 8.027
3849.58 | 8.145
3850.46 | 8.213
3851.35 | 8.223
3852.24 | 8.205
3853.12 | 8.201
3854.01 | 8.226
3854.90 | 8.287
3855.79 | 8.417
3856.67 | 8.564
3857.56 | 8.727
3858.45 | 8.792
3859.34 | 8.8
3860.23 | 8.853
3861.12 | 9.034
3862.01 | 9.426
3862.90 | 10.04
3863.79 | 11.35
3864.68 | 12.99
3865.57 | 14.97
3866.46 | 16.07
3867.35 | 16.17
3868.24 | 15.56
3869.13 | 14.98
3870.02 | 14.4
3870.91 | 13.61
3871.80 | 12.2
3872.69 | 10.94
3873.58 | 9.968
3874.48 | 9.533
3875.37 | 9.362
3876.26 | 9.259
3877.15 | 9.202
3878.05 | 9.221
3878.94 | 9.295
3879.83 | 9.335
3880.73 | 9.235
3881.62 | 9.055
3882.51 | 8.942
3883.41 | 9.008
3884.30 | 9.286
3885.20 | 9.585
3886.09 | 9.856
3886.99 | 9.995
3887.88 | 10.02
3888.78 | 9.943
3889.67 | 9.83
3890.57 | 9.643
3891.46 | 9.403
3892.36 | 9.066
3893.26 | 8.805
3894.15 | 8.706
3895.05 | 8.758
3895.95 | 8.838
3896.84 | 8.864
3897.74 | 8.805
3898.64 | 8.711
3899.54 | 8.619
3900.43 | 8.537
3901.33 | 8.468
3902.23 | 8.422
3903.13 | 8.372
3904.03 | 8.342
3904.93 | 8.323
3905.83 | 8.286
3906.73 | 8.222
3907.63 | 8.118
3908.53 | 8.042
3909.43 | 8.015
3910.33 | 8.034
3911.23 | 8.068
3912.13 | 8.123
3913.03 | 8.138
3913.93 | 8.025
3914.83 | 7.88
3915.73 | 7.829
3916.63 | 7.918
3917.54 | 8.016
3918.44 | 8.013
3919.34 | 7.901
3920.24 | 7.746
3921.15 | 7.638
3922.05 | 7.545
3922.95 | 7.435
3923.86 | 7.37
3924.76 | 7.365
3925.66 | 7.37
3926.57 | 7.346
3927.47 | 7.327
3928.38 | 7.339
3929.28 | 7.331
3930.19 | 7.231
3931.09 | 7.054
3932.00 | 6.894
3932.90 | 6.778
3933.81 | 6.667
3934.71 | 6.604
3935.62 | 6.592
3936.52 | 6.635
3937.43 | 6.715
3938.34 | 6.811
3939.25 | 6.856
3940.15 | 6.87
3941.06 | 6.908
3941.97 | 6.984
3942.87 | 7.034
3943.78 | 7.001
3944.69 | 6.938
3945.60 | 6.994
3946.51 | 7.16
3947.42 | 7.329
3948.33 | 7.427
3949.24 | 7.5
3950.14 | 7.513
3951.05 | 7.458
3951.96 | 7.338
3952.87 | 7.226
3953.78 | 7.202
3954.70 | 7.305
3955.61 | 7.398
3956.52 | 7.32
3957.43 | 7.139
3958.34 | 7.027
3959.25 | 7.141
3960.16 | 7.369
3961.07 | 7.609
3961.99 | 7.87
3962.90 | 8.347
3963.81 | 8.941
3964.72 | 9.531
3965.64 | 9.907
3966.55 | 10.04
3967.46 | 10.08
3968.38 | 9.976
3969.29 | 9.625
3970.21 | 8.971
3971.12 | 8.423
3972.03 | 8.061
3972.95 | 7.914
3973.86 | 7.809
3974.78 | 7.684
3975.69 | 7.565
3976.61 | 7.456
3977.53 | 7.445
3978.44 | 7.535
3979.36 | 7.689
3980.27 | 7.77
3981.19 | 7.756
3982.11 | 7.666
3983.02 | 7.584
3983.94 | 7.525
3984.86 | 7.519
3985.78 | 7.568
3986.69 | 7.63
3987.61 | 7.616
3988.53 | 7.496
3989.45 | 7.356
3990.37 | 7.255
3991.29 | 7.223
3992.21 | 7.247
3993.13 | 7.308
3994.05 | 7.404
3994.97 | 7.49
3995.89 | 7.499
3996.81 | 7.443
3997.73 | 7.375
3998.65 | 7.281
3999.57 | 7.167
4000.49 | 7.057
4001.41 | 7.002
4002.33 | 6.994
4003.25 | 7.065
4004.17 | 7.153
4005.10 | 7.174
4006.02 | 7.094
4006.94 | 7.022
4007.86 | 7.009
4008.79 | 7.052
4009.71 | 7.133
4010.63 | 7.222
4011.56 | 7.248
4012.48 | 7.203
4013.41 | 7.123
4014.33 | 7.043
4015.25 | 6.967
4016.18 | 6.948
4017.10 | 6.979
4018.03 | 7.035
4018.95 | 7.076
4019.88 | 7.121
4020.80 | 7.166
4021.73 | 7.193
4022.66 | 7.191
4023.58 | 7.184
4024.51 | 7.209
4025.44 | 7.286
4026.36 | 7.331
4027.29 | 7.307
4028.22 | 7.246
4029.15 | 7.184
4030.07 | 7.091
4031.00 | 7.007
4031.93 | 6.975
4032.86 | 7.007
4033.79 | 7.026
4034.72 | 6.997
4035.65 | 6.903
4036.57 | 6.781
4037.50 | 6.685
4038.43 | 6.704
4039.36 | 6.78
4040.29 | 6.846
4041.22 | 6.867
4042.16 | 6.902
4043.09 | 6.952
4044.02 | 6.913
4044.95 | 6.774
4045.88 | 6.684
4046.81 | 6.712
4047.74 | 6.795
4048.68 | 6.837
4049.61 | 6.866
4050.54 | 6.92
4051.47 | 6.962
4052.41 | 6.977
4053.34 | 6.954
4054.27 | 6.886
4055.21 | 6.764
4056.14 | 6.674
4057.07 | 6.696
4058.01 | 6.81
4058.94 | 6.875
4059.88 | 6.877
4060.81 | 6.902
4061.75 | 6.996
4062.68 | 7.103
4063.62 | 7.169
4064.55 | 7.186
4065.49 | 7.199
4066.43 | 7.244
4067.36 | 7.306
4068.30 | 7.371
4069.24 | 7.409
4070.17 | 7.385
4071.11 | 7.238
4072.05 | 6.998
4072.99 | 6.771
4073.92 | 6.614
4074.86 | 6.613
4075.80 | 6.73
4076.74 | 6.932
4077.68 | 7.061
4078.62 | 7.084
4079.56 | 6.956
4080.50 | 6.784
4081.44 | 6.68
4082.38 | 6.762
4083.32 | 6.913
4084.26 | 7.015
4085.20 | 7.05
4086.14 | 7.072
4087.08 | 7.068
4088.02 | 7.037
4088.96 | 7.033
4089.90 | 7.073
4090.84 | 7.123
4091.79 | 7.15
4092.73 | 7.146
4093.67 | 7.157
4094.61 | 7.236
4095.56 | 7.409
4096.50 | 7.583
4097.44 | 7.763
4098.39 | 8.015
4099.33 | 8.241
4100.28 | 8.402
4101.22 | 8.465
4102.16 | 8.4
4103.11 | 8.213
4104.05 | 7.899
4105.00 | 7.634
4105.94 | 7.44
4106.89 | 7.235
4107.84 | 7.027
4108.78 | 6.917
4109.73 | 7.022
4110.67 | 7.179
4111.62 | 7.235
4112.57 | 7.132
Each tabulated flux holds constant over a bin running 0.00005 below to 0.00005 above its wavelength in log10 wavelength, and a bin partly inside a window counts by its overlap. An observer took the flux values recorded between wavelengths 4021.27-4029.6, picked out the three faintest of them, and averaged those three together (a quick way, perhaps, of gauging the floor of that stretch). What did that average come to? 7.2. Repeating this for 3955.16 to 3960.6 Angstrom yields 7.1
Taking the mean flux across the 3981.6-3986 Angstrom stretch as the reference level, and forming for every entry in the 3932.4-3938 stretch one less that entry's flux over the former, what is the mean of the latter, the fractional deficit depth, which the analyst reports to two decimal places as 0.12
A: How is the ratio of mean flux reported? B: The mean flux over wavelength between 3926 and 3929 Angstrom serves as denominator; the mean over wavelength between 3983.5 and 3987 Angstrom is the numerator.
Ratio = 1.03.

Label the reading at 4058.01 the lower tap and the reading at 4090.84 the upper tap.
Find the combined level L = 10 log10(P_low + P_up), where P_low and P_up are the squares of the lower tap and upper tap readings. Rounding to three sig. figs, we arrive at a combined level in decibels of 19.9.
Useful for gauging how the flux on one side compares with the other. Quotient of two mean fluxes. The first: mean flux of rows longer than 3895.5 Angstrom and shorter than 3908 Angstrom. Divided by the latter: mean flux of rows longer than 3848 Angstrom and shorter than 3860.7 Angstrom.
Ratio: 1.01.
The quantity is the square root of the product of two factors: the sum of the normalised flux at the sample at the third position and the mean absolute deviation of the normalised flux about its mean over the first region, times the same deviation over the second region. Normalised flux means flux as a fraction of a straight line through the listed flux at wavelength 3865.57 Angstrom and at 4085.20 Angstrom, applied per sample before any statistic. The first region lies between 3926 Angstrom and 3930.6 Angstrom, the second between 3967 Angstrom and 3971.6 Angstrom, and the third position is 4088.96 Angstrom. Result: 0.22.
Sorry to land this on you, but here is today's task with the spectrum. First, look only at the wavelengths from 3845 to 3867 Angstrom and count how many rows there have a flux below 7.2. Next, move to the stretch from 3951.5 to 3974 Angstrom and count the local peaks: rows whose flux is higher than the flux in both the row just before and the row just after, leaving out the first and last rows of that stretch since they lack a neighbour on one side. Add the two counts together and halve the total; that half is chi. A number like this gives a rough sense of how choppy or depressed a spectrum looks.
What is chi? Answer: 1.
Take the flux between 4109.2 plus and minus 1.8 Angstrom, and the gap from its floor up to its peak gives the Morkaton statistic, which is 0.262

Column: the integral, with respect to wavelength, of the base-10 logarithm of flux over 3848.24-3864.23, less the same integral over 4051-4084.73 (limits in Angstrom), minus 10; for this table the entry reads -23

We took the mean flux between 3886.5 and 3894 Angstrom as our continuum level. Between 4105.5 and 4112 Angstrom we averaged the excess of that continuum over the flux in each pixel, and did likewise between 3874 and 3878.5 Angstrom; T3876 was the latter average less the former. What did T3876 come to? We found -2.2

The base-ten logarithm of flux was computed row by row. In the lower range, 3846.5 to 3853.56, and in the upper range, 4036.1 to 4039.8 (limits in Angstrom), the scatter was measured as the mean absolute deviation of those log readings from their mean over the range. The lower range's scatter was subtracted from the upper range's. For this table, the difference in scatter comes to -0.002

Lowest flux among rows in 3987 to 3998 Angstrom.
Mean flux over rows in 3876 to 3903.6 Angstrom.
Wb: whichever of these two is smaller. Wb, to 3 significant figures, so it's 7.22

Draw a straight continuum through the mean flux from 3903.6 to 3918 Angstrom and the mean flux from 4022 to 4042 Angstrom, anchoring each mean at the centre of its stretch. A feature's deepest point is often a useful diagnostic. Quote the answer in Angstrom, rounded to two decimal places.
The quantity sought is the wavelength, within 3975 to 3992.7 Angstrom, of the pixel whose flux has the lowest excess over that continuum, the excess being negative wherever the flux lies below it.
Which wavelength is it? 3991.29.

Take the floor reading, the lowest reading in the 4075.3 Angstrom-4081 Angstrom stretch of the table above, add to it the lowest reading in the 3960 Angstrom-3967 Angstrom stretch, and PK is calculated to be 14.1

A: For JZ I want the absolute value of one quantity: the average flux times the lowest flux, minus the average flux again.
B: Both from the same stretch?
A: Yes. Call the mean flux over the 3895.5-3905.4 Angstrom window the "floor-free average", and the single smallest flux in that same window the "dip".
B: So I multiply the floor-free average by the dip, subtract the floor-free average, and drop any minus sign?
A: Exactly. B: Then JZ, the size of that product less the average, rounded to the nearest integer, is 63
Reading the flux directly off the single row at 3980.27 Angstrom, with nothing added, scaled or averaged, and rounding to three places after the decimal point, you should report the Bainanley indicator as 7.770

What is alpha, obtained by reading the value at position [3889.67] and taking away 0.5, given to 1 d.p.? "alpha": 9.3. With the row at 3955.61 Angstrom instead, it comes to 6.9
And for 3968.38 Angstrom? 9.5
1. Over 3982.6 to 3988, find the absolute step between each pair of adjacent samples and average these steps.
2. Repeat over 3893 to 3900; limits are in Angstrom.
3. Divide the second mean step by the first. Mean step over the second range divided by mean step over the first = 1.9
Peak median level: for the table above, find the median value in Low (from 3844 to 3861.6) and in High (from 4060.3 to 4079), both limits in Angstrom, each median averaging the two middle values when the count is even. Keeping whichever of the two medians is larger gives 8.26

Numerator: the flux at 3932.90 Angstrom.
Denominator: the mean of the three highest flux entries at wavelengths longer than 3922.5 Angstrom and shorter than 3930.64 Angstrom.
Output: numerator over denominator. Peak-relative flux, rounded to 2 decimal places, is 0.92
